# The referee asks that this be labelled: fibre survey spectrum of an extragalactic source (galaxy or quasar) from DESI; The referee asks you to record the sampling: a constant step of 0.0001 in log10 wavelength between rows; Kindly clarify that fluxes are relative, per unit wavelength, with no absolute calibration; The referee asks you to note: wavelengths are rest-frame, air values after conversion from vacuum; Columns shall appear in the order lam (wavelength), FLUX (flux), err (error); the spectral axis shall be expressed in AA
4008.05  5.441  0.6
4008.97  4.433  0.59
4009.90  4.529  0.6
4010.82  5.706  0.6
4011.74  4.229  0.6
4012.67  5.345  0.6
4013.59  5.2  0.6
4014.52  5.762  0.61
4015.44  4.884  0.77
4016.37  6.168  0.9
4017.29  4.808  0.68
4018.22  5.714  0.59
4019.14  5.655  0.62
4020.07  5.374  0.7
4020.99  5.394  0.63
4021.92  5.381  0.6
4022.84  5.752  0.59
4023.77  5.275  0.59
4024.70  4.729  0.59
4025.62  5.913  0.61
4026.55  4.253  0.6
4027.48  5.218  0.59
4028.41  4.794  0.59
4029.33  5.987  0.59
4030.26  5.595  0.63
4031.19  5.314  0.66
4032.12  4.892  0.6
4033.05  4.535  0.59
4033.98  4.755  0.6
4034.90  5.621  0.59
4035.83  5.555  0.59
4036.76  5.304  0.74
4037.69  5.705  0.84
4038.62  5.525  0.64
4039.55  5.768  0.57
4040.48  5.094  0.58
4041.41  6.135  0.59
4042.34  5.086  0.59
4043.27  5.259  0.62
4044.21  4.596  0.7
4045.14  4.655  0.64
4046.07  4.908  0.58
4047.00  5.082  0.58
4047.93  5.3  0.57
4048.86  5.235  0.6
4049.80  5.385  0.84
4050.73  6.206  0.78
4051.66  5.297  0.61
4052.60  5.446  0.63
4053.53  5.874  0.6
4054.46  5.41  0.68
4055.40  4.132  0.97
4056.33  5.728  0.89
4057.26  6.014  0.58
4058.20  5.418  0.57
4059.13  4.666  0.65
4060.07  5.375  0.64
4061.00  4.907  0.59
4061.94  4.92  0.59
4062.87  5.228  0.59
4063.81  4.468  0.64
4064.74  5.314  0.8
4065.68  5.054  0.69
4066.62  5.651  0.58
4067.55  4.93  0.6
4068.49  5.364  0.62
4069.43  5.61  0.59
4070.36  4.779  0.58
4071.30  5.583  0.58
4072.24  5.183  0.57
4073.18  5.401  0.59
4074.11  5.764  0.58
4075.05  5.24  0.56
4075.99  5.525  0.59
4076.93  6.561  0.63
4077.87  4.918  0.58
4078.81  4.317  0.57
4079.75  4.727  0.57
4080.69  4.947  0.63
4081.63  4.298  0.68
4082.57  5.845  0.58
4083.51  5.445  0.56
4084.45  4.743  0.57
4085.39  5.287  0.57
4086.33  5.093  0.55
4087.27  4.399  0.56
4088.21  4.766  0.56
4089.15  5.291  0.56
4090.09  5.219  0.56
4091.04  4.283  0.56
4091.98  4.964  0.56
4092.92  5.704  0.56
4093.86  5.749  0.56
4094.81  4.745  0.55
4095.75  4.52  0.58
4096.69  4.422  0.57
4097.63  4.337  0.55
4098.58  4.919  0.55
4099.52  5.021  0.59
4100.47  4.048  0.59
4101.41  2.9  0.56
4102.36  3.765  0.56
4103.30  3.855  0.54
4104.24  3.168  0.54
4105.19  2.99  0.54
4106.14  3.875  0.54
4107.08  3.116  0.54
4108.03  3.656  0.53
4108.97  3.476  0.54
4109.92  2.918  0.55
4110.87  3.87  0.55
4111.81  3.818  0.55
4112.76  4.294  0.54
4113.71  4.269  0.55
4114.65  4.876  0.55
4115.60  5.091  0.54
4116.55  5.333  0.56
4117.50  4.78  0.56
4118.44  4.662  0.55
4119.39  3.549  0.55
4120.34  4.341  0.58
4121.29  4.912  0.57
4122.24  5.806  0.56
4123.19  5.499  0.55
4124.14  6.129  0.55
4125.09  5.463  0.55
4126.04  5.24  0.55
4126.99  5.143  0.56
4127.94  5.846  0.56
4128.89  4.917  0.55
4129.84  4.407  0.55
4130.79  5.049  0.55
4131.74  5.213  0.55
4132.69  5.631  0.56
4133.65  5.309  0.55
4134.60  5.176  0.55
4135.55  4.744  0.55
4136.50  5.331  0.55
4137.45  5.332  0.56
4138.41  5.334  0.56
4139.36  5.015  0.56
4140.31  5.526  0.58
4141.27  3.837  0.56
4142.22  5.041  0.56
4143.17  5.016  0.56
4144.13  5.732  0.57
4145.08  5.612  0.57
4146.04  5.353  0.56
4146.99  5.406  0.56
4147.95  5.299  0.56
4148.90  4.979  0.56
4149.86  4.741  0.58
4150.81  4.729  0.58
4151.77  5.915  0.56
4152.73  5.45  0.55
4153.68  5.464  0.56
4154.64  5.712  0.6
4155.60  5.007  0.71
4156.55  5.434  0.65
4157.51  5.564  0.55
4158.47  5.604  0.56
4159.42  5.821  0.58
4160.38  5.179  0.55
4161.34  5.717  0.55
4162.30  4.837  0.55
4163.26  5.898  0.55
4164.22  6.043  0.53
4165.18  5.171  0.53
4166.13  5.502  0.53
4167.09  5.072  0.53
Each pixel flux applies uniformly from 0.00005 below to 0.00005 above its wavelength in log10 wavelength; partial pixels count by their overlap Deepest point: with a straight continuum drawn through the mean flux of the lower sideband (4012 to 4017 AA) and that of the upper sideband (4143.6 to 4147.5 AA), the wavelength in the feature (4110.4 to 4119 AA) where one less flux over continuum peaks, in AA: 4111.81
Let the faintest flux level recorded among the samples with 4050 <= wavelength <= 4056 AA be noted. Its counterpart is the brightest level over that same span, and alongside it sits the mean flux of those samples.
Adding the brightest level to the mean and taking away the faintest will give 7.5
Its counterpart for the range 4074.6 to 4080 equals 7.5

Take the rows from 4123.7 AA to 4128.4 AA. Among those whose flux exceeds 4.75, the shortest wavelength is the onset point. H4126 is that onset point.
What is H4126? 4124.14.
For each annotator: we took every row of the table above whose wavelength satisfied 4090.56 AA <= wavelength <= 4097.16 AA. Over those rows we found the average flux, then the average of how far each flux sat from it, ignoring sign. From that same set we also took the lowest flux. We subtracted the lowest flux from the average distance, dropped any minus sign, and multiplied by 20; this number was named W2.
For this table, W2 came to 76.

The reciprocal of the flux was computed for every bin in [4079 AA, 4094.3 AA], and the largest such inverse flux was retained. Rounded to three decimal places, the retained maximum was 0.233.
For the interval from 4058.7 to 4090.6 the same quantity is 0.233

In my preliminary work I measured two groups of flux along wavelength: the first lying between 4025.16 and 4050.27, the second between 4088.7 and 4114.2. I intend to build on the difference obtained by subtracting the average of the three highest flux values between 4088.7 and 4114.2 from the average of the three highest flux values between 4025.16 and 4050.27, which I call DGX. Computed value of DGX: 0.43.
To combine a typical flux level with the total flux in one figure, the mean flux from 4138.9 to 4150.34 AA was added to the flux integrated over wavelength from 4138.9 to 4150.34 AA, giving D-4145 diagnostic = 64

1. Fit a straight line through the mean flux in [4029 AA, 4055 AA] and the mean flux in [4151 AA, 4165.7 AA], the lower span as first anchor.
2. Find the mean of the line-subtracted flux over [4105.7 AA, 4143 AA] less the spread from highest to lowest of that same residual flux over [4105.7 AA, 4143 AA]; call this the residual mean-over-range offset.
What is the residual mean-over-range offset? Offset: -3.9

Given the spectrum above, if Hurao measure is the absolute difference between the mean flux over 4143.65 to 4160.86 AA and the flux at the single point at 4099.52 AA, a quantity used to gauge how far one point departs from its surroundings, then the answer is 0.37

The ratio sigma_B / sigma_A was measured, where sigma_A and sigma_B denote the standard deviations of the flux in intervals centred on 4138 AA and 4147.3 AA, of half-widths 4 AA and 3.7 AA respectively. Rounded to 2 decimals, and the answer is 0.70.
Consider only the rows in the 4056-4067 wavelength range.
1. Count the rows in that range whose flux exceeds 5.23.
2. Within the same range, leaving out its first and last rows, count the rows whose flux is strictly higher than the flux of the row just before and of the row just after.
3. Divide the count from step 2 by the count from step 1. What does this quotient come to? 0.7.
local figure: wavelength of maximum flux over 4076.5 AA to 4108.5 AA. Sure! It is 4076.93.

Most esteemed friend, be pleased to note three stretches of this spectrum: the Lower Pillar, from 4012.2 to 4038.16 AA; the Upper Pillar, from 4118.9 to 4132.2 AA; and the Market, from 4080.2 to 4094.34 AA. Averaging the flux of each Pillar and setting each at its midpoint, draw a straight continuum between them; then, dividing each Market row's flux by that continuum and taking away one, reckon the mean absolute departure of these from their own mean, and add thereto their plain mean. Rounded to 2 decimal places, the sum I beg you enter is 0.06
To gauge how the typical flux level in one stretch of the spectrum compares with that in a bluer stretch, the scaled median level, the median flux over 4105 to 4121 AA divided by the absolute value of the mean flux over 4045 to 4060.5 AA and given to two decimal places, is 0.73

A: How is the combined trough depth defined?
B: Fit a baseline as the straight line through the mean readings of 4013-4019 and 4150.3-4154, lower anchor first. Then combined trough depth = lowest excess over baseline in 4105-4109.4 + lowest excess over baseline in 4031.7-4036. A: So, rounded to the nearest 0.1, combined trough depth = -3.3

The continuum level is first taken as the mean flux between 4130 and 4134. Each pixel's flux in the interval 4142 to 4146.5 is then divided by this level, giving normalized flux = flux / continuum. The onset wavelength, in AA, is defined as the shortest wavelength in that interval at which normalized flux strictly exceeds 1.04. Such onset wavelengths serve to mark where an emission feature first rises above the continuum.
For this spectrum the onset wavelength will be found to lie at 4144.13 AA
